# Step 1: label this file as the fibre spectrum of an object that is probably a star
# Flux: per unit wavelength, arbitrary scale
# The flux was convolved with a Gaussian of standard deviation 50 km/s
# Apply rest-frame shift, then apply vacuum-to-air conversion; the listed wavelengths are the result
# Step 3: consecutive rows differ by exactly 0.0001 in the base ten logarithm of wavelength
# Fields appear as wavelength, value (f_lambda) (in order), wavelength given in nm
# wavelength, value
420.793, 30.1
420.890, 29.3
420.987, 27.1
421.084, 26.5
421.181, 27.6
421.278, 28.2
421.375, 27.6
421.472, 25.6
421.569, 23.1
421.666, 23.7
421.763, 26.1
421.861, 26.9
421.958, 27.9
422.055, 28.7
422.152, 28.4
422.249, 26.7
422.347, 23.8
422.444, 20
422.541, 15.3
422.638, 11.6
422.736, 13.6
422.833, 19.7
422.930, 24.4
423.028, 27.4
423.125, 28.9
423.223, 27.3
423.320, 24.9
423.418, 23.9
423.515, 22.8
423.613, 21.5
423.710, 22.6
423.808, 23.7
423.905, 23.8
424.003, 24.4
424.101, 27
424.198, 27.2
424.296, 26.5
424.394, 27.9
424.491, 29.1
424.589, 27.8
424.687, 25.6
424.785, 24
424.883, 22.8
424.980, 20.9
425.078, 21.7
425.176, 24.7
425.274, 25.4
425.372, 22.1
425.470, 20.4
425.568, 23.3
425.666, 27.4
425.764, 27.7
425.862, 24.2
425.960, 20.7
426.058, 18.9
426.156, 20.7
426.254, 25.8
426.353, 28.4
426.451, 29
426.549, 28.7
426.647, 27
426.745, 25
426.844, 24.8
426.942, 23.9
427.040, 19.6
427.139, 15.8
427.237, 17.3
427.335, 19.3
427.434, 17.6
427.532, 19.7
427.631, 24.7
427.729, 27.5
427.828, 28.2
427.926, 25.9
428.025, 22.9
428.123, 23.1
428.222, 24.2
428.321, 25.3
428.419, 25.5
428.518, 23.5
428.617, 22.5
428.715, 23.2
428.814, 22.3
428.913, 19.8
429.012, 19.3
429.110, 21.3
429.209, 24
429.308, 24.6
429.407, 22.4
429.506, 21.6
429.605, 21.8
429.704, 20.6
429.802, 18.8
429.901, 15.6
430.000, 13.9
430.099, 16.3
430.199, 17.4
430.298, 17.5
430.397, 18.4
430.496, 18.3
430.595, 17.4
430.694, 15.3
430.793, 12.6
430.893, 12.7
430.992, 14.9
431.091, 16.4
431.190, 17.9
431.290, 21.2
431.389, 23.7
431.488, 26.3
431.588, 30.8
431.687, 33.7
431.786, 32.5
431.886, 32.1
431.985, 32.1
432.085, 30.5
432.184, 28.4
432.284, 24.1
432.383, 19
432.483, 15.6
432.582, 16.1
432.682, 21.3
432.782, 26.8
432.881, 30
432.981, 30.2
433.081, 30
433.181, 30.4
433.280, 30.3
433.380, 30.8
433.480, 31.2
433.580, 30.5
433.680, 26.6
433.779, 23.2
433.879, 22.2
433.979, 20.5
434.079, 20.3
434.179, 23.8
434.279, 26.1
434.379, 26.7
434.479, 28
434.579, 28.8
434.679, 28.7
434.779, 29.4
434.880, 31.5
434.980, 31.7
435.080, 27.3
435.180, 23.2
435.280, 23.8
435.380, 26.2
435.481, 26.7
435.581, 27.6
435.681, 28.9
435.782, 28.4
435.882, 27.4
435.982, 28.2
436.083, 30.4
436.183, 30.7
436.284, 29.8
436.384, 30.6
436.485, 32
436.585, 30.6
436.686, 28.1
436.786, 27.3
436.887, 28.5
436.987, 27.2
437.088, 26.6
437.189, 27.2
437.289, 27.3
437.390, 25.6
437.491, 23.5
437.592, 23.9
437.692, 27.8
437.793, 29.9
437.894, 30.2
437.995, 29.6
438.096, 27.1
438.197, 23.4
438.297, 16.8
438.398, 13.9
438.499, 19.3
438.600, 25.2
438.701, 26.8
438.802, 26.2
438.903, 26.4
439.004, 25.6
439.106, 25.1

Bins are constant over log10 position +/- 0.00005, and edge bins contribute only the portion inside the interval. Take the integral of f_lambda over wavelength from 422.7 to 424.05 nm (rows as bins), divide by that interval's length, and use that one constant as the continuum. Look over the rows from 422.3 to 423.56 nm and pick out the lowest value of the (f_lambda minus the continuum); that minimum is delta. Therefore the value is -12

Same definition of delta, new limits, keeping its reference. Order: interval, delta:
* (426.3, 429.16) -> -8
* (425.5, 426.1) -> -5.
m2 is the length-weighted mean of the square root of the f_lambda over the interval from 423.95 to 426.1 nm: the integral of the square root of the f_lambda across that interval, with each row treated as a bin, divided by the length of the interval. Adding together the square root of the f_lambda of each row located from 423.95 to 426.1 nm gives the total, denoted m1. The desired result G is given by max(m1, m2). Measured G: 109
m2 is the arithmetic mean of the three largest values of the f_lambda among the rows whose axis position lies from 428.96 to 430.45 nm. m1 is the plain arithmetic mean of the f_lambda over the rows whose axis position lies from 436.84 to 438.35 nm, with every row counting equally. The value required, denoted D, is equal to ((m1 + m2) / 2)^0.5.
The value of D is 5.00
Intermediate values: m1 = 26.3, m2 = 24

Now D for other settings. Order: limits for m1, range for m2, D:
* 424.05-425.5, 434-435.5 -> 5.28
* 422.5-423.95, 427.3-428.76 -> 4.96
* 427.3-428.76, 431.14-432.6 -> 5.31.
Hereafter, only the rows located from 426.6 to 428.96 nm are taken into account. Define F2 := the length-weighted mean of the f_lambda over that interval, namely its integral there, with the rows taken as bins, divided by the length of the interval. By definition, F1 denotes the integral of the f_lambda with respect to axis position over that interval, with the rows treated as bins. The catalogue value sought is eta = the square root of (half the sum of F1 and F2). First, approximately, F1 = 54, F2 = 23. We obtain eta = 6.20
